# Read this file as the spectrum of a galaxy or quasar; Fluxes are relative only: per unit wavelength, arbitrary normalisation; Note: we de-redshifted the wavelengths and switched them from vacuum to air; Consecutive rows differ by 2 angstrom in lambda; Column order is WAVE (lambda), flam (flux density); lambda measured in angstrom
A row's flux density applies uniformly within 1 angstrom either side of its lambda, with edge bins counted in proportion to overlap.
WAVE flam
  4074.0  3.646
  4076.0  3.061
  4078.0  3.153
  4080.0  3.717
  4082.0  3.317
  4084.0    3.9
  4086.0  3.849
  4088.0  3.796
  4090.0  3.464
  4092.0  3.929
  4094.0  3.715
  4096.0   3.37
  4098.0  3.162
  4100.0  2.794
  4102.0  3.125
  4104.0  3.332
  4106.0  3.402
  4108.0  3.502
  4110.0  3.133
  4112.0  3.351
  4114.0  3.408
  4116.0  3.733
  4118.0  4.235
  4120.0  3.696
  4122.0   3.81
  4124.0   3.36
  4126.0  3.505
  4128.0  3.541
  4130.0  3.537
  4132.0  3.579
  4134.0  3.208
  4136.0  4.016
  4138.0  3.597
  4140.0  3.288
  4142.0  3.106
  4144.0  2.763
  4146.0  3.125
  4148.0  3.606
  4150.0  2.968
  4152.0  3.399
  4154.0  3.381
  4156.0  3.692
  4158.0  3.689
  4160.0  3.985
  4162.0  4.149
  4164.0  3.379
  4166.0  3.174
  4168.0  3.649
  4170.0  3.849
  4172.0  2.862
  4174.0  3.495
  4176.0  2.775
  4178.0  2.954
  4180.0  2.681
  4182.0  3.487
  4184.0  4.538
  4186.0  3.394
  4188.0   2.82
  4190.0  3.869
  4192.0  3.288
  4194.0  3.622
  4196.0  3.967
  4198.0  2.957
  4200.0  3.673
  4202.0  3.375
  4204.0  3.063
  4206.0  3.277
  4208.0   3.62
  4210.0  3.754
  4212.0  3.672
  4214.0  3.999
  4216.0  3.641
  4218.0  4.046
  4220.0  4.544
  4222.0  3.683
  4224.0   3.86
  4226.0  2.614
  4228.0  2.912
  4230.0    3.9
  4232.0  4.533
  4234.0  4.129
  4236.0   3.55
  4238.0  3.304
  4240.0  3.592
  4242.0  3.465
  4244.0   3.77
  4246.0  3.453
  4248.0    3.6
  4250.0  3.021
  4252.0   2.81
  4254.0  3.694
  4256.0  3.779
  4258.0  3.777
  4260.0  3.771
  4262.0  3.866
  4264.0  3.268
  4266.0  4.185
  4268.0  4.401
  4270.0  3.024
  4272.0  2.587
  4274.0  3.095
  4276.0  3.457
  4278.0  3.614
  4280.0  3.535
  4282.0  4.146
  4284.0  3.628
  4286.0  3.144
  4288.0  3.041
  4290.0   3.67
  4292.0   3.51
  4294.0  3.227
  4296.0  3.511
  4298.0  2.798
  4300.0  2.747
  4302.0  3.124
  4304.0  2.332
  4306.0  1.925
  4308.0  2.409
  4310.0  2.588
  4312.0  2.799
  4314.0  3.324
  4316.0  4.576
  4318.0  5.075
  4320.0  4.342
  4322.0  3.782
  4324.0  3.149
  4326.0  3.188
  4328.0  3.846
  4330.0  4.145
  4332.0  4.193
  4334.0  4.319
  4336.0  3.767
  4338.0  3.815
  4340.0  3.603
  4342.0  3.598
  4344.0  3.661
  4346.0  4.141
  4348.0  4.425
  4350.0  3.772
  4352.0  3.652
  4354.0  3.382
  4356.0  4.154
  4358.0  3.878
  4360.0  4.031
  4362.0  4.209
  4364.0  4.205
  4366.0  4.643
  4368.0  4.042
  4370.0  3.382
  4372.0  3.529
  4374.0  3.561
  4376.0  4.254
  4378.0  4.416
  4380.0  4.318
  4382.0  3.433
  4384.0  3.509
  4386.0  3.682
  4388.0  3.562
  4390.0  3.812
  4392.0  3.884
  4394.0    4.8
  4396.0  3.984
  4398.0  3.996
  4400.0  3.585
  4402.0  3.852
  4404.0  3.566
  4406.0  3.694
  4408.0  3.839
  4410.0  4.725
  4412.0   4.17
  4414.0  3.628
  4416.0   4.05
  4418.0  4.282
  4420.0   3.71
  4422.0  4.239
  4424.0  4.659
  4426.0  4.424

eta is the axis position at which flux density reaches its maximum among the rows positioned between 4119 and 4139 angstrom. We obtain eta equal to 4136.0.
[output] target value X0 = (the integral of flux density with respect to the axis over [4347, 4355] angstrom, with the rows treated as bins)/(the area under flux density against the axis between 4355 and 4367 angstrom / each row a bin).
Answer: 0.6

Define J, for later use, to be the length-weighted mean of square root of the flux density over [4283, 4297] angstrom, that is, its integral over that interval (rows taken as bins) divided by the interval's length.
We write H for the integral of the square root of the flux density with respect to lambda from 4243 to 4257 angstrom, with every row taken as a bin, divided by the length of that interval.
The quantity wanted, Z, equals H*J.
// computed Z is 3.4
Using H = 1.85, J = 1.84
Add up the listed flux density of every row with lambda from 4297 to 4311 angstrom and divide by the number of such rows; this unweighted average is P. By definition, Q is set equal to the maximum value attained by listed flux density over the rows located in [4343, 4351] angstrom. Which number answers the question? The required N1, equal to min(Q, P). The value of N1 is 2.56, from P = 2.6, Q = 4.425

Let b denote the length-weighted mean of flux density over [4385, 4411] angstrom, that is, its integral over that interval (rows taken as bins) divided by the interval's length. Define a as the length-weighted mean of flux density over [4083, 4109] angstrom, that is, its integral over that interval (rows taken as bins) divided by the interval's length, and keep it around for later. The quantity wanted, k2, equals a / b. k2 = 0.89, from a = 3.488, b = 3.92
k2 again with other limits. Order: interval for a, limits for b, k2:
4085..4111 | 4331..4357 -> 0.88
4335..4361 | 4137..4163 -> 1.11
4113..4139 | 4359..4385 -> 0.92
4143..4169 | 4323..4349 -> 0.90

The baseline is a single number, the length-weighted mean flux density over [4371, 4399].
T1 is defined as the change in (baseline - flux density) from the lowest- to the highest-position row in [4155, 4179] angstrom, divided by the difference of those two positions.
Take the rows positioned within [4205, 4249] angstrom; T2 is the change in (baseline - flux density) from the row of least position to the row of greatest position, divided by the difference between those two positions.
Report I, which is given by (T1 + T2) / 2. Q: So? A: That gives 0.013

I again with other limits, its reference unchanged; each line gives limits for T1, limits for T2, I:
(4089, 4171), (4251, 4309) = 0.001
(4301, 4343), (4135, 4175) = 0.001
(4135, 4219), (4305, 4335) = -0.043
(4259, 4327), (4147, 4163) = -0.015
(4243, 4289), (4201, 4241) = 0.005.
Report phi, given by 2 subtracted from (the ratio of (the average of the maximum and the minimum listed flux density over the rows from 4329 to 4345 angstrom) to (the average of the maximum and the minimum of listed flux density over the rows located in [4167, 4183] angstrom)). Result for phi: -0.79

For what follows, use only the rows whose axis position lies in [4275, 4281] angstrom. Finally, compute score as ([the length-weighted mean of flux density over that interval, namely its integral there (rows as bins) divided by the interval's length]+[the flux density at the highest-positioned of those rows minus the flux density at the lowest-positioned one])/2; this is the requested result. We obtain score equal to 1.8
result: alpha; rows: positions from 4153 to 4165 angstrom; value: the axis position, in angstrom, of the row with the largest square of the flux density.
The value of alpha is 4162.0 angstrom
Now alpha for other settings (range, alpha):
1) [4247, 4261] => 4256.0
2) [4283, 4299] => 4290.0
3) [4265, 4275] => 4268.0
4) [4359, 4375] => 4366.0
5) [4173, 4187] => 4184.0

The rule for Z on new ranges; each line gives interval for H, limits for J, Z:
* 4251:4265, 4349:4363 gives 3.7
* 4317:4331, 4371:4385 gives 3.9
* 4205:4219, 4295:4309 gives 3.1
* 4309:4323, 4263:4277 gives 3.6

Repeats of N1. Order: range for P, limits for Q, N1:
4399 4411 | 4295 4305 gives 3.51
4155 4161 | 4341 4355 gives 3.79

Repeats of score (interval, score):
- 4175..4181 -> 1.4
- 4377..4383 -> 1.5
